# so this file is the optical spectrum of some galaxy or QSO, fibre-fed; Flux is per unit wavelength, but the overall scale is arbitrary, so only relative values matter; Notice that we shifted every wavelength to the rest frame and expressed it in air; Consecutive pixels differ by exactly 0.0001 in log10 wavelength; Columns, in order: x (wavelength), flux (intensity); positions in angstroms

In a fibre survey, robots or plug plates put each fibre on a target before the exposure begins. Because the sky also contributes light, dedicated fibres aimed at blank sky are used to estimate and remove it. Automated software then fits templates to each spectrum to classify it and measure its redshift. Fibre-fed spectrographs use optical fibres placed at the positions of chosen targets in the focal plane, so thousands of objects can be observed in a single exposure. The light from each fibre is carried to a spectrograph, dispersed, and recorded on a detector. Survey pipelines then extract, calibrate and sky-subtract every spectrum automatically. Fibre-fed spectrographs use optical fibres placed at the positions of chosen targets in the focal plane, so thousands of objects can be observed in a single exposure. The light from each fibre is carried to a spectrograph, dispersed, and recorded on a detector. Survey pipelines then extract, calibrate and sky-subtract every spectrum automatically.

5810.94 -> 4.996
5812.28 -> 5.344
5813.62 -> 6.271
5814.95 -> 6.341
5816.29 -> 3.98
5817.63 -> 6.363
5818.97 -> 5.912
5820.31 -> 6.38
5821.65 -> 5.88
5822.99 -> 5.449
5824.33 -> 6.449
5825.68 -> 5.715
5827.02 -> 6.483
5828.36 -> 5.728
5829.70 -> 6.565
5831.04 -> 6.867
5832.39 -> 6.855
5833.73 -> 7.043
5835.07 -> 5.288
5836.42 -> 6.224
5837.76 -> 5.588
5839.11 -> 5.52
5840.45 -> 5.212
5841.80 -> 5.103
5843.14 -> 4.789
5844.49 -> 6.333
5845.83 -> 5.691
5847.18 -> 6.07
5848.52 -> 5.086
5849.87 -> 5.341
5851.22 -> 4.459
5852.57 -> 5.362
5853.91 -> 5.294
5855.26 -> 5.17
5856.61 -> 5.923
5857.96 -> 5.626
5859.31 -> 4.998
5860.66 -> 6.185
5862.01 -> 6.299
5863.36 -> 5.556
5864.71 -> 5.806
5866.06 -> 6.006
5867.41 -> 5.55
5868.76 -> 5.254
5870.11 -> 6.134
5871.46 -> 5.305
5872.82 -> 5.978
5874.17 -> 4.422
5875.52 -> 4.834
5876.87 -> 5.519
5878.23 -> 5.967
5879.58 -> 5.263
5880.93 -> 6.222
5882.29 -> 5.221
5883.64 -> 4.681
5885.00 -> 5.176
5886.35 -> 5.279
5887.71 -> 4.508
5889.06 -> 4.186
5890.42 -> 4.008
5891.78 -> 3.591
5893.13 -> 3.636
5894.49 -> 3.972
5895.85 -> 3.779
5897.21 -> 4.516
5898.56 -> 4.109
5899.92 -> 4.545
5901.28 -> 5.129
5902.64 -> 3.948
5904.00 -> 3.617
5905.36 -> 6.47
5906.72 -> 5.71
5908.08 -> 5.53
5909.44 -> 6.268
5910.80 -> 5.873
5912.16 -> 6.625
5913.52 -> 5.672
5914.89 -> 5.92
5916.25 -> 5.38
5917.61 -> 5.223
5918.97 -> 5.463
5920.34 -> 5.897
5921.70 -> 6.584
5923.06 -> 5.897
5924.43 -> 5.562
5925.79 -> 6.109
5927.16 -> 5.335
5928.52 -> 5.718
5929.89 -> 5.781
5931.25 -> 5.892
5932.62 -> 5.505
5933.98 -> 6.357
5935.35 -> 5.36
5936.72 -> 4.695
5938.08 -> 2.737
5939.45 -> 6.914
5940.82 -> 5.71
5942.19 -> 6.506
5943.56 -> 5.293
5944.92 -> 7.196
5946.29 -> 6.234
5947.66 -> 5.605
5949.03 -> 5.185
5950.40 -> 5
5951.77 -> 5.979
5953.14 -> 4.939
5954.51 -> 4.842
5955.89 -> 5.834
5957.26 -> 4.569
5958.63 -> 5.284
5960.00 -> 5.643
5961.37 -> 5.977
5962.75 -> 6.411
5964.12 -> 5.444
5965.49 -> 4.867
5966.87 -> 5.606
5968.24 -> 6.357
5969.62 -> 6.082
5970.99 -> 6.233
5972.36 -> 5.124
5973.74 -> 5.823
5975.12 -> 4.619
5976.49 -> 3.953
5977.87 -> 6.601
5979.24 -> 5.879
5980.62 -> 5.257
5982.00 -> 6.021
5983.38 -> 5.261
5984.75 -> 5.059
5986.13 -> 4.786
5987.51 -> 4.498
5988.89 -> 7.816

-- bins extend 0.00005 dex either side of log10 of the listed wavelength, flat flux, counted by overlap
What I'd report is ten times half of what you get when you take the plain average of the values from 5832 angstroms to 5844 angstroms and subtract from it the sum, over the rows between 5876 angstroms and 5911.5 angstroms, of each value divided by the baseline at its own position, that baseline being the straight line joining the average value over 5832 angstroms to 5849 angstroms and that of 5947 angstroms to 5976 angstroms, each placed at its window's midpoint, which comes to -84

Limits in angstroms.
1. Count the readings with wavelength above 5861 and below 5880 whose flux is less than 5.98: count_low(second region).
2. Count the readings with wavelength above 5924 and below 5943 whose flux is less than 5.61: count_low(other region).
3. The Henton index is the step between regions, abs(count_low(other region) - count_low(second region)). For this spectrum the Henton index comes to 5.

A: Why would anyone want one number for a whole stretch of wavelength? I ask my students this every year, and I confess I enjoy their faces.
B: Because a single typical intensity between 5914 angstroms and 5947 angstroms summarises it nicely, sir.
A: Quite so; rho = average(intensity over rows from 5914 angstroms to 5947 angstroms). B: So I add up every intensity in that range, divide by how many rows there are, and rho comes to 5.7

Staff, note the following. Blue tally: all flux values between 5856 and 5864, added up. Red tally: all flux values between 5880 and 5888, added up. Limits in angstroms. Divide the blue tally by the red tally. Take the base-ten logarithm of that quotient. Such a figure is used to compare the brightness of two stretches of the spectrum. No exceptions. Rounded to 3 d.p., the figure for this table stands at 0.046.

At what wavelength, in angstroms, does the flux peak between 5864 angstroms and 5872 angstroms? 5870.11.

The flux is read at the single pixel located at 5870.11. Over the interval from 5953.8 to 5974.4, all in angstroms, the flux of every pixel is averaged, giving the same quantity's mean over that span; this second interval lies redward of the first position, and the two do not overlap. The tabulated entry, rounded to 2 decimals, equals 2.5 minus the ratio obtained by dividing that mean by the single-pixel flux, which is 1.59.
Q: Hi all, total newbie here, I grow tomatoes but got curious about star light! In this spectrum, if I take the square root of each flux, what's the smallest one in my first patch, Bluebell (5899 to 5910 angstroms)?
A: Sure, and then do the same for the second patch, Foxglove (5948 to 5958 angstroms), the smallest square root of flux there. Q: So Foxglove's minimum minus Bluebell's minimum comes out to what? 0.24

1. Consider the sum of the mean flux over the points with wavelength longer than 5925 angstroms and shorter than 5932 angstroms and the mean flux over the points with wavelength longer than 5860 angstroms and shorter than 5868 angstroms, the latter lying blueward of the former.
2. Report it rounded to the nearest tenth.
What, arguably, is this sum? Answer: 11.7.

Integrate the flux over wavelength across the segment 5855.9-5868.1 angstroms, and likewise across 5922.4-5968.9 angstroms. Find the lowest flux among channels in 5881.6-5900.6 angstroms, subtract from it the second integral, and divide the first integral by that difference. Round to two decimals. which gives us -0.27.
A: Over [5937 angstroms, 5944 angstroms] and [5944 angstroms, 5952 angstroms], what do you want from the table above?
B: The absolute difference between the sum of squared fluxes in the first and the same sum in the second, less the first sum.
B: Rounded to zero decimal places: -107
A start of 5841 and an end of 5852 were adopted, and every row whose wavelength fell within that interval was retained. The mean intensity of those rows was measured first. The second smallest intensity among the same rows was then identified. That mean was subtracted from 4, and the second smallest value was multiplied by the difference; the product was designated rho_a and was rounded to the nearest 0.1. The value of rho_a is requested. -6.5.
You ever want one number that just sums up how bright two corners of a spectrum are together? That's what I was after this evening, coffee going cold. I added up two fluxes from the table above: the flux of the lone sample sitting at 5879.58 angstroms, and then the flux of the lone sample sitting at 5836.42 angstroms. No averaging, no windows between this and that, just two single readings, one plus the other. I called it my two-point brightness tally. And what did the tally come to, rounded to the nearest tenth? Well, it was 11.5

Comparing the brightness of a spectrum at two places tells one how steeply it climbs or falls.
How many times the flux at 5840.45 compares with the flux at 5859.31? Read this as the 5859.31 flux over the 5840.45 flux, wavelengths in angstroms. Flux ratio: 0.96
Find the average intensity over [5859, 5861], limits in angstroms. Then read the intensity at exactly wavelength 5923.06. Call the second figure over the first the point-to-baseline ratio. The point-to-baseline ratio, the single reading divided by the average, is 1.05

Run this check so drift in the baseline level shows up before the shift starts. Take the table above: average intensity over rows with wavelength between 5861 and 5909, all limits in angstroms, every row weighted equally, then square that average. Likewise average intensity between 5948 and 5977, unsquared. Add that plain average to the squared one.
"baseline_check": 31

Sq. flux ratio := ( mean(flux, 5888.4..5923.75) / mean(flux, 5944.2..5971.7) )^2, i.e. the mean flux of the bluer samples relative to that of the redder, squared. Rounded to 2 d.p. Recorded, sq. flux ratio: 0.80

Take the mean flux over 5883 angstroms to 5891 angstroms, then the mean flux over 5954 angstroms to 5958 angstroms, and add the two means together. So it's 9.7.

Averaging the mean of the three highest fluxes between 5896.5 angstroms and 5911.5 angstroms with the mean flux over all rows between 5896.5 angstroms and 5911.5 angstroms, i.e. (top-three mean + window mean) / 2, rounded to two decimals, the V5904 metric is 5.63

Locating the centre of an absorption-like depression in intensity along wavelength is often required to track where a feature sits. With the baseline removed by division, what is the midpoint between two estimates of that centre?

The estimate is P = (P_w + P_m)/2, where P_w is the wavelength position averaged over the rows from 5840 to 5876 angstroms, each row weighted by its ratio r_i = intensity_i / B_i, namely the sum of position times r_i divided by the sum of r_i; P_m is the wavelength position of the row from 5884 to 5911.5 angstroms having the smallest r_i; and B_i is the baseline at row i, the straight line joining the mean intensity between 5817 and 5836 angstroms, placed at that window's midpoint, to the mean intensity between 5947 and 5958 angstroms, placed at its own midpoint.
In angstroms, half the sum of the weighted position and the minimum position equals 5875.0 angstroms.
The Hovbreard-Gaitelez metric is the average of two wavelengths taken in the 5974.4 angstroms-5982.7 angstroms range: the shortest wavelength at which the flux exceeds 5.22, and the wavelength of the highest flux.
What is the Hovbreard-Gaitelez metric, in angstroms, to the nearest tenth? 5977.9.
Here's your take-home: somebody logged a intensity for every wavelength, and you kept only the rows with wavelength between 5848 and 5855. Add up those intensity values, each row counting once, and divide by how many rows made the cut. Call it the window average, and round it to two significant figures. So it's 5.1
